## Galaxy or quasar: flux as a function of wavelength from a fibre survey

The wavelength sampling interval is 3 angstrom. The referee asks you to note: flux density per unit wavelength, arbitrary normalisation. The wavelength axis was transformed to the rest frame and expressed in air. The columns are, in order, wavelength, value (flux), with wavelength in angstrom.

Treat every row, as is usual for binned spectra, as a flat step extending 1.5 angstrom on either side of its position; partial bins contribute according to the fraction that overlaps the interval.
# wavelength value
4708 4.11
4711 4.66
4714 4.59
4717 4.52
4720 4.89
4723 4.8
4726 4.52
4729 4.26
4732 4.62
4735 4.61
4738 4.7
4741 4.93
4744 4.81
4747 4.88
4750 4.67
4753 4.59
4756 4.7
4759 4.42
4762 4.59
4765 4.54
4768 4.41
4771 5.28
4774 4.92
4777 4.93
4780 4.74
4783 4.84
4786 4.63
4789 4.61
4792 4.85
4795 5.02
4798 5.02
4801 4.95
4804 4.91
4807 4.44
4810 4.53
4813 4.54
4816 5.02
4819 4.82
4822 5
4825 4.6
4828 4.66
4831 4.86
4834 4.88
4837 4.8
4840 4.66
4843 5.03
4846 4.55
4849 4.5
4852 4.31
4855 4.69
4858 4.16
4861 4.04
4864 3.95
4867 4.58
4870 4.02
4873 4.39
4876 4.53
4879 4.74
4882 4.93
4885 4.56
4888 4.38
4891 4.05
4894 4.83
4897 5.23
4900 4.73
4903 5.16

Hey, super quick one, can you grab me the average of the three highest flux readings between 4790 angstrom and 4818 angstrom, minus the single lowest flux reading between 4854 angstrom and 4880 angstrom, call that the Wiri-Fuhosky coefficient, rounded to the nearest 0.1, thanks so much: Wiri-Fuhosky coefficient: 1.1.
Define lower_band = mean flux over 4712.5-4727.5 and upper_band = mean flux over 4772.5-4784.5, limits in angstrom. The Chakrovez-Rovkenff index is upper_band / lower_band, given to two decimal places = 1.04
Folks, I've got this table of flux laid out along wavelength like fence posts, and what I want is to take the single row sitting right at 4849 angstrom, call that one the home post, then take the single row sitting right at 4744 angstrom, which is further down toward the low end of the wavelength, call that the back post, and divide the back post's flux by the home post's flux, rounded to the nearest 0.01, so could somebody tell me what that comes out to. 1.07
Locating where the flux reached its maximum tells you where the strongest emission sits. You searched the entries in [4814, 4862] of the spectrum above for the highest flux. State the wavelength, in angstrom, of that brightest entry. 4843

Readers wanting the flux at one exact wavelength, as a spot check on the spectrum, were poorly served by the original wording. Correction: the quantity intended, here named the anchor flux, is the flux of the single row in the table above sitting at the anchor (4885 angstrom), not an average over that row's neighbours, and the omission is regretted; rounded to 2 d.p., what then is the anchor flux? 4.56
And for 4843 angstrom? 5.03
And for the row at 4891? 4.05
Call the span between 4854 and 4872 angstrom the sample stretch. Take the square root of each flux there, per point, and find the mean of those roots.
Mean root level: 2.06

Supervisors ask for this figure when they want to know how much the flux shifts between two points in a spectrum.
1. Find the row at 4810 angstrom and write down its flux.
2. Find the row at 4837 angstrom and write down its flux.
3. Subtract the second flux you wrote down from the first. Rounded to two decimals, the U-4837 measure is -0.27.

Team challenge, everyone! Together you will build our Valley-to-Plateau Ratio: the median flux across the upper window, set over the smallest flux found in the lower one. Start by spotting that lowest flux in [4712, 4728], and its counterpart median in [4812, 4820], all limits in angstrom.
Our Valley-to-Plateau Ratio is 1.07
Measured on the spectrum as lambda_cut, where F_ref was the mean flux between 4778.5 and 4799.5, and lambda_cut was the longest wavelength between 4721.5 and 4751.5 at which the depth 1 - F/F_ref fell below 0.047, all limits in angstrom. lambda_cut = 4750 angstrom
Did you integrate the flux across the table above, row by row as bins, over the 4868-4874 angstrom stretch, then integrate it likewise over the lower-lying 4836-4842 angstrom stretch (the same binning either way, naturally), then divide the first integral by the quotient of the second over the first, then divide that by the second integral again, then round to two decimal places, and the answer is 0.79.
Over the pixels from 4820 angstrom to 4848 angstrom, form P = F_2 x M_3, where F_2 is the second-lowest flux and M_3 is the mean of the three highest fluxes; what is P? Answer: 22.9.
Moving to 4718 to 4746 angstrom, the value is 22.0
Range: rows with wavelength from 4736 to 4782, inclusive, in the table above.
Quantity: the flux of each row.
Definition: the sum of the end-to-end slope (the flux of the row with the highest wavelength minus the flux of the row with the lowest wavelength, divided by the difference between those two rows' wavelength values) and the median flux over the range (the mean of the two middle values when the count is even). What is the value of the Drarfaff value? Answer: 4.70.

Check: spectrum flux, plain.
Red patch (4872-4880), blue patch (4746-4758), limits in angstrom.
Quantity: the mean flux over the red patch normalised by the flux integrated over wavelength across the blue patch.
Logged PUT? 0.081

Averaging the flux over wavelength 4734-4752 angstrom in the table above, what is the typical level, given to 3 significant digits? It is 4.77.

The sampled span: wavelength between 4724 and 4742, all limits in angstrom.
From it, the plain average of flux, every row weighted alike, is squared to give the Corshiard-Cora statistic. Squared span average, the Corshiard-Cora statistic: 21.2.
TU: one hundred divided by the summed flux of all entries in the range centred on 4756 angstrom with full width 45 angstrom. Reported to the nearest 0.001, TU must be 1.409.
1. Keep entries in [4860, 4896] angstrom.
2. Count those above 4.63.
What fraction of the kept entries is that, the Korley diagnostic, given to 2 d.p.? 0.25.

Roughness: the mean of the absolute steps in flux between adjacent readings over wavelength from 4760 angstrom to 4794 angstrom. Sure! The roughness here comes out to 0.218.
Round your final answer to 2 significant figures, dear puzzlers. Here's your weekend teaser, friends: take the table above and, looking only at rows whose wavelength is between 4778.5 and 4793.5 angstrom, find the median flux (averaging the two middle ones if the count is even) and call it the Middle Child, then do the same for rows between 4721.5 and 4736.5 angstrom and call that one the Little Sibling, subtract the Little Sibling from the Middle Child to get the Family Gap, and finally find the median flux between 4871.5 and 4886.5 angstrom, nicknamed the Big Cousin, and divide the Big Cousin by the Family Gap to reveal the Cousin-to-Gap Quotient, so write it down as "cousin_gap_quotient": 35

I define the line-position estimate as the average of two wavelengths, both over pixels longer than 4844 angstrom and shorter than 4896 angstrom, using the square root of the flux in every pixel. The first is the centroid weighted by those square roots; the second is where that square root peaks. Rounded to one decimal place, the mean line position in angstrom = 4876.0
